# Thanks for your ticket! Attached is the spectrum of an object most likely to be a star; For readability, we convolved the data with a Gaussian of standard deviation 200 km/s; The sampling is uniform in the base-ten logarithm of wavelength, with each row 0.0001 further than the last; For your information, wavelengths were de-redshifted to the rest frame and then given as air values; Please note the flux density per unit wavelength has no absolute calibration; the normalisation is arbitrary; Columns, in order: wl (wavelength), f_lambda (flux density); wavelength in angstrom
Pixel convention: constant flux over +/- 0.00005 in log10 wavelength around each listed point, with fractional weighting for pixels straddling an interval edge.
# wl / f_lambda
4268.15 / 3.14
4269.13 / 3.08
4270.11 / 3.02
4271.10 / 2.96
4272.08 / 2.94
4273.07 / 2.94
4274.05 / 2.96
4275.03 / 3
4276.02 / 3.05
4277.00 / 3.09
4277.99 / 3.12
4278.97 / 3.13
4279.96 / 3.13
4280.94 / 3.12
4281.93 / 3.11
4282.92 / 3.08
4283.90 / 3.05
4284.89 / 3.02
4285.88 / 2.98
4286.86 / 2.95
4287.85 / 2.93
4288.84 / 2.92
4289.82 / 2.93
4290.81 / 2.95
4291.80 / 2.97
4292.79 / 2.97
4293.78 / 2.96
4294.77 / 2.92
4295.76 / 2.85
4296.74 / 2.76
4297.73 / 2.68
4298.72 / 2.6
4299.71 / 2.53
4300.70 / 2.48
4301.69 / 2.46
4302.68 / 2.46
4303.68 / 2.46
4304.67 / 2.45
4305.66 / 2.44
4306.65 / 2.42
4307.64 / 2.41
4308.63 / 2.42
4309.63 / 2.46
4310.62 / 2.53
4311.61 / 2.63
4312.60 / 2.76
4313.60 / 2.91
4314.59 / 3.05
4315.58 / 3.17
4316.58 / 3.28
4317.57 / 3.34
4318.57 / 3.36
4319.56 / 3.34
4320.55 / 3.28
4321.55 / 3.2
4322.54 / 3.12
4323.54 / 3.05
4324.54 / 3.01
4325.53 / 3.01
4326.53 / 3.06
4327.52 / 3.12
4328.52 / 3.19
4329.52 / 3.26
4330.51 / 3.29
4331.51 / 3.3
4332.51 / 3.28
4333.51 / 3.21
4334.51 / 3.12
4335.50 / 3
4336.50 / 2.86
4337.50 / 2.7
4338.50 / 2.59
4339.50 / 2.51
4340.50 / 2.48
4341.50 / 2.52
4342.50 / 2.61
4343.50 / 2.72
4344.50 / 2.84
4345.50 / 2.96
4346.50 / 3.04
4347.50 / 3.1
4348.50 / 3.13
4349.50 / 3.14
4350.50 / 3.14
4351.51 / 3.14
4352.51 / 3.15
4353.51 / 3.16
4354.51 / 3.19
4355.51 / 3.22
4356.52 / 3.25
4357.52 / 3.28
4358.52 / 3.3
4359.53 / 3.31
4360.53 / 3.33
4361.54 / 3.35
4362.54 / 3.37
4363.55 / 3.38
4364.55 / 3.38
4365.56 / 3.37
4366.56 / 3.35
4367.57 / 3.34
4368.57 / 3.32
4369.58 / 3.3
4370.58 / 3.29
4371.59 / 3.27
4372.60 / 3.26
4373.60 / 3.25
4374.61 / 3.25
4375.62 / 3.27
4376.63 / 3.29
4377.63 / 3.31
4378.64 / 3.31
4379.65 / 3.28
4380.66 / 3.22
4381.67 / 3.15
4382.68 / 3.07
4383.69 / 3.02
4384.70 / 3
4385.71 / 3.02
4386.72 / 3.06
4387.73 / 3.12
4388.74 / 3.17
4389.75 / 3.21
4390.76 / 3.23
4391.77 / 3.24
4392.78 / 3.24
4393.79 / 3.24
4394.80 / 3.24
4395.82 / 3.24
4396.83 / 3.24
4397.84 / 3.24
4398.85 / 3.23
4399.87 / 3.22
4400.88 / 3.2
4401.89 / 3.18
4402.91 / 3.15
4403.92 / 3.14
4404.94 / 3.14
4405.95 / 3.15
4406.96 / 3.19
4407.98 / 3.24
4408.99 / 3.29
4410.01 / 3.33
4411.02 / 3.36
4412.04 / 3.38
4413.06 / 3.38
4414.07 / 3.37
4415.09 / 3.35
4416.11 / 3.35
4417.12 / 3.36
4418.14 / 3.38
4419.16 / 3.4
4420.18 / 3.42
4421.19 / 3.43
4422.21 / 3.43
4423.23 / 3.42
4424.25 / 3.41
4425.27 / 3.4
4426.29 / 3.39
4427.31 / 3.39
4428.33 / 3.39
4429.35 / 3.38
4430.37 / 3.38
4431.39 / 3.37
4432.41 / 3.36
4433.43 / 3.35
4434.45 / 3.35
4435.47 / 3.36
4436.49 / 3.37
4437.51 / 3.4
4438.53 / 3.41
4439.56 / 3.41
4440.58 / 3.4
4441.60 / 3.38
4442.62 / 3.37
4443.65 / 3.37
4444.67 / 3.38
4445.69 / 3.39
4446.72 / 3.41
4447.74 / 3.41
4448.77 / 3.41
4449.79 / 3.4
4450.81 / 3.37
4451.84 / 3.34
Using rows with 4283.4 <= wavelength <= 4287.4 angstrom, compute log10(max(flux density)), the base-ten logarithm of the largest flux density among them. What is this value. 0.48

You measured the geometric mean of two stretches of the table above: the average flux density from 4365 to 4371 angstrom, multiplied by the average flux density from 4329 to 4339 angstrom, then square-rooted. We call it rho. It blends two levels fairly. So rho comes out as 3.19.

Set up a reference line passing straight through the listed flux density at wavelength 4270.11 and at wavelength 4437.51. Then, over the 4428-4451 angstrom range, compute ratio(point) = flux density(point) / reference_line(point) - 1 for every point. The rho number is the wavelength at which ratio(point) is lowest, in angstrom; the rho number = 4450.81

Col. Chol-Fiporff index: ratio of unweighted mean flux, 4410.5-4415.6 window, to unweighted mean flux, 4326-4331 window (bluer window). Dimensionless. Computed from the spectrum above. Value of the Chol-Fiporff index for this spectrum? 1.06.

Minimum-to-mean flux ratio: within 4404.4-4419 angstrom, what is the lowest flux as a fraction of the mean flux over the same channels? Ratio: 0.950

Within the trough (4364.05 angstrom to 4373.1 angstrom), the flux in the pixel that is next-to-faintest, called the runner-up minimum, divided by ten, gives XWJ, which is 0.327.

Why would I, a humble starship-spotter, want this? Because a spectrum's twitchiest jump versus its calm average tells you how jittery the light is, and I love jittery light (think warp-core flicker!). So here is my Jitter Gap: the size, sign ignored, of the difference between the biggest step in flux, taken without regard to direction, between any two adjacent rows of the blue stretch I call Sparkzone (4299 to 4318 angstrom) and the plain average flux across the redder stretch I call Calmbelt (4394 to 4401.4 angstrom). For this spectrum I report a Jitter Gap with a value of 3.08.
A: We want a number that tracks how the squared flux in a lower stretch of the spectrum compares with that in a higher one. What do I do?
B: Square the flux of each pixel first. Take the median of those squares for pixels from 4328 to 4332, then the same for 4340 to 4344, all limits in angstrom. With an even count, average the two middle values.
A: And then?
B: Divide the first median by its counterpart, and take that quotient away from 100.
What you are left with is 98.4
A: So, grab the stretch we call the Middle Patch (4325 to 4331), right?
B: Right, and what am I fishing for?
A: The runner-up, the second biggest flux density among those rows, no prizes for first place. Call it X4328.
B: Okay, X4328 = 3.26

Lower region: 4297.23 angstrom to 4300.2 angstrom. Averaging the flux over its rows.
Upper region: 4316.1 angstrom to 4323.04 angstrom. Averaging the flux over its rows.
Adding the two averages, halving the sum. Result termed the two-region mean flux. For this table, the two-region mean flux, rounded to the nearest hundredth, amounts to 2.94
